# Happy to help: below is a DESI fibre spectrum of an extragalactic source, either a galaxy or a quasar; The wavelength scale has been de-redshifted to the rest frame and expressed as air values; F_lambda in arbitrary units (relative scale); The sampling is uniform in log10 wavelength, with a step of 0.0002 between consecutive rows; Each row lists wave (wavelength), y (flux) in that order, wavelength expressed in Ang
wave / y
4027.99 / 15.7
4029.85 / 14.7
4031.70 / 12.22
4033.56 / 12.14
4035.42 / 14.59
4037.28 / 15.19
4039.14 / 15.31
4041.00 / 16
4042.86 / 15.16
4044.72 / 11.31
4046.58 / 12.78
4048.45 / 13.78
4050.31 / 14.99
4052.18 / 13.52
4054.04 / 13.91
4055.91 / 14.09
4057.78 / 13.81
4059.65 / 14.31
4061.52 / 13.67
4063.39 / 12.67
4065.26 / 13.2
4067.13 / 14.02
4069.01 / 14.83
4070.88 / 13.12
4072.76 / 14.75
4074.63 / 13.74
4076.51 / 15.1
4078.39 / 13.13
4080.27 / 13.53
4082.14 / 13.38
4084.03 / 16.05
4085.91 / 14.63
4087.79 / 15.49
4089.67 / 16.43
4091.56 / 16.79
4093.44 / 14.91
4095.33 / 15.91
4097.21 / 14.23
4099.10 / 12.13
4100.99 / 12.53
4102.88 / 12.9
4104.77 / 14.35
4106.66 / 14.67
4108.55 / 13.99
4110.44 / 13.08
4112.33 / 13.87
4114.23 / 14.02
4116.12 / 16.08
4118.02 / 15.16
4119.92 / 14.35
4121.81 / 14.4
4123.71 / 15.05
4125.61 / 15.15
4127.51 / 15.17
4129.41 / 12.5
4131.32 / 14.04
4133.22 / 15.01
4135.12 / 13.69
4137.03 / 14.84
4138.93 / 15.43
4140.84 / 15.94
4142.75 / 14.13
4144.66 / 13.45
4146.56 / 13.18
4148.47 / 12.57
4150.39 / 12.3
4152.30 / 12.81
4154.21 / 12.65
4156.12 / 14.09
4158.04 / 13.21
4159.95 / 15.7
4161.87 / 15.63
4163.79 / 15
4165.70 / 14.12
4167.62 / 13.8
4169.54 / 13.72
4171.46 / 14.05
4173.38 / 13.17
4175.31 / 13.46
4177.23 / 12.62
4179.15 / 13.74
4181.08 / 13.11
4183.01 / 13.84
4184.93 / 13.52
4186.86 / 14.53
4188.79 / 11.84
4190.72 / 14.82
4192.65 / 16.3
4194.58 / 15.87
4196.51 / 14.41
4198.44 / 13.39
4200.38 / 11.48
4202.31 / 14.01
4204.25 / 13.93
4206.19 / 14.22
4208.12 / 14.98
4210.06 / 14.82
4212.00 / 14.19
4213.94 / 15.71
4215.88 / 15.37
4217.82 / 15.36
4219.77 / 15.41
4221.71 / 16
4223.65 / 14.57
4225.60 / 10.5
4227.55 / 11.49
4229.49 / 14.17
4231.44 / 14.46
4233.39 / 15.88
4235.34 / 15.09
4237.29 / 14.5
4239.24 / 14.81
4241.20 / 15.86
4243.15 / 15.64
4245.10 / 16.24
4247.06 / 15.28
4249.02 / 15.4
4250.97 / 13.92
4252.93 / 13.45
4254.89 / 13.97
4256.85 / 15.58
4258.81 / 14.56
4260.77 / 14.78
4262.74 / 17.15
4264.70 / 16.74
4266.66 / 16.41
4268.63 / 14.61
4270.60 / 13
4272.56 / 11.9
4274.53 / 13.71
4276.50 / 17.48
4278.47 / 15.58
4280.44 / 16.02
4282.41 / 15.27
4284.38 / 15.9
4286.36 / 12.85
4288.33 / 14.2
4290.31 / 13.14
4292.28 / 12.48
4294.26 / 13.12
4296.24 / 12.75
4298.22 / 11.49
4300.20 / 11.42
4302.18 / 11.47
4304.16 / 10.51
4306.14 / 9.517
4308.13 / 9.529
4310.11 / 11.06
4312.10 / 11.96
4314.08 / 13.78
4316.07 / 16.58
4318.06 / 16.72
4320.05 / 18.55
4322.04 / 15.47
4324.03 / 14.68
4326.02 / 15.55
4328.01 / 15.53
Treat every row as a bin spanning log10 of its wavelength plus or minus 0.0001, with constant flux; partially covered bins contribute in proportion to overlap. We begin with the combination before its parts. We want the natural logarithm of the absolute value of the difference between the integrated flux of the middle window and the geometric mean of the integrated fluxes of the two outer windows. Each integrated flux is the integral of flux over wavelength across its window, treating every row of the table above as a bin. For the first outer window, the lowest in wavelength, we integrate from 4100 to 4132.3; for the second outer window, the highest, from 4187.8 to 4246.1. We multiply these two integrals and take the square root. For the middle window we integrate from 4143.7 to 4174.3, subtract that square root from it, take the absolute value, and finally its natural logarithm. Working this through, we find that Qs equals 5.3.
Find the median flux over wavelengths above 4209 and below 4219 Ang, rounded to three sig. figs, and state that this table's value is 15.4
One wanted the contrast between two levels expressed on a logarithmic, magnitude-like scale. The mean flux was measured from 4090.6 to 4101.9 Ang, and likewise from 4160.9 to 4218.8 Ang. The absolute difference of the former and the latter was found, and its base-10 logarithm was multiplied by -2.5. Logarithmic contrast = 1.5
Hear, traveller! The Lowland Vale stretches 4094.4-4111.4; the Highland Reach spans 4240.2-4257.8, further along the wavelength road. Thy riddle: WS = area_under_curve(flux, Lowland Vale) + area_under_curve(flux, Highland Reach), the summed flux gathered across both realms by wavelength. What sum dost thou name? 499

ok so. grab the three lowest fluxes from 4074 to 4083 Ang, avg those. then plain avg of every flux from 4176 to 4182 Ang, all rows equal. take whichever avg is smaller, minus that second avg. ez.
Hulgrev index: 0.00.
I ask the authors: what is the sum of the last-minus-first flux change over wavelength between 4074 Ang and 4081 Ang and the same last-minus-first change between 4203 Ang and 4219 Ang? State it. 1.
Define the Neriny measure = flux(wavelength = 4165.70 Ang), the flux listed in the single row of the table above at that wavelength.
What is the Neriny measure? 14.12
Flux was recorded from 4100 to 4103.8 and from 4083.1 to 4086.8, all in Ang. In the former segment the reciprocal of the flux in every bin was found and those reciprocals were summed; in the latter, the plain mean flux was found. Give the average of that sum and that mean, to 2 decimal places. 7.75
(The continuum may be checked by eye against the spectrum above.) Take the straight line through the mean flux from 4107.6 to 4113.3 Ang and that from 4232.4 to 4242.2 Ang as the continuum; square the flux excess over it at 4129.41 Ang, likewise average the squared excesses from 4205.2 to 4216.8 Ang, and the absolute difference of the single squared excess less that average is 1.6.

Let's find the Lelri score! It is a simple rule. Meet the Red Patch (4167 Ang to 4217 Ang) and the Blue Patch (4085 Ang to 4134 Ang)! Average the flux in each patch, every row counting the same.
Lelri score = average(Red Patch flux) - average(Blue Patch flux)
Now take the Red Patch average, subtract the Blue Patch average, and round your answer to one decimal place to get -0.5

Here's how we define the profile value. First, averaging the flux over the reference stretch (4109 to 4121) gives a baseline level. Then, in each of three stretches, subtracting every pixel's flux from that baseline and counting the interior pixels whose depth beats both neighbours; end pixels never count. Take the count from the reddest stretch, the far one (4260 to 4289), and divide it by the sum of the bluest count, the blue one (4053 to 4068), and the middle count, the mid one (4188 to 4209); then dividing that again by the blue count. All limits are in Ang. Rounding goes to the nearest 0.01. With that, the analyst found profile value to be 0.50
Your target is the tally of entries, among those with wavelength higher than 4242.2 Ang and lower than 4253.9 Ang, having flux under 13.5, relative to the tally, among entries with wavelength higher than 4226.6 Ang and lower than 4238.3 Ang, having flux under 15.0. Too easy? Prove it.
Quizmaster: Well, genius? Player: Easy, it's 0.25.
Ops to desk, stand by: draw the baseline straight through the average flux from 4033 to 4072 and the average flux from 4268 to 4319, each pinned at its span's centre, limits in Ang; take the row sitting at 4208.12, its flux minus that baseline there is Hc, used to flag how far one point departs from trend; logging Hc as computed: 1.5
